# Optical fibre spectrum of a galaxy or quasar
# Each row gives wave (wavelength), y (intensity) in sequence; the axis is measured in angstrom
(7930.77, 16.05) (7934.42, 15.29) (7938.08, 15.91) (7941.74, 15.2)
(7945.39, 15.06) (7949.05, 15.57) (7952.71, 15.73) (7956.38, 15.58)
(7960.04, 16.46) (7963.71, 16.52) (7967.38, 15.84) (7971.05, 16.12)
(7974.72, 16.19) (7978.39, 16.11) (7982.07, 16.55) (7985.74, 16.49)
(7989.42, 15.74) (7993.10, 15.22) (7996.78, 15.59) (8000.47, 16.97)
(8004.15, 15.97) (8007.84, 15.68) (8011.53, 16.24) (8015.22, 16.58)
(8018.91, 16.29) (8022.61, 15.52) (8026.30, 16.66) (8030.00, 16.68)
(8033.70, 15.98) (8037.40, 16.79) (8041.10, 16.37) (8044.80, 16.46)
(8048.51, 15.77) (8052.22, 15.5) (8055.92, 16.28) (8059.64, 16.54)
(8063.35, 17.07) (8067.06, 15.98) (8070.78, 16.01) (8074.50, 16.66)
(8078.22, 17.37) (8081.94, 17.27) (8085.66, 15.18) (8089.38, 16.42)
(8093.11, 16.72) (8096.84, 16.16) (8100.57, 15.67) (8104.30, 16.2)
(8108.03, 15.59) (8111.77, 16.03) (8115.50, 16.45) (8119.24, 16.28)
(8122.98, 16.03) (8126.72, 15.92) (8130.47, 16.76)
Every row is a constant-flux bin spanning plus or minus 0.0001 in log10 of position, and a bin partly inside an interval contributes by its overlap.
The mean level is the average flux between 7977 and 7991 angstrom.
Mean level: 16.2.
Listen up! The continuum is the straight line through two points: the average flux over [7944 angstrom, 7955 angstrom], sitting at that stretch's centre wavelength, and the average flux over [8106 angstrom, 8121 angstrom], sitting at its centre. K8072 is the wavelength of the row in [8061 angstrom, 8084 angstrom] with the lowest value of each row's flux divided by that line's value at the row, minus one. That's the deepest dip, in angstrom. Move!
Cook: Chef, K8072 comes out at 8067.06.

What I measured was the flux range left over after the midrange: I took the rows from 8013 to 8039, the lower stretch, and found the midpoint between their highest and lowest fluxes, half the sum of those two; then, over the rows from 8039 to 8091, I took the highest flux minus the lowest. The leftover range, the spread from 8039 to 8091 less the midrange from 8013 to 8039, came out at -14.0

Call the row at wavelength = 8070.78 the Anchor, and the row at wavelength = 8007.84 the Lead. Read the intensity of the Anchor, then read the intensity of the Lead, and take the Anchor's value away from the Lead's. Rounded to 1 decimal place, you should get -0.3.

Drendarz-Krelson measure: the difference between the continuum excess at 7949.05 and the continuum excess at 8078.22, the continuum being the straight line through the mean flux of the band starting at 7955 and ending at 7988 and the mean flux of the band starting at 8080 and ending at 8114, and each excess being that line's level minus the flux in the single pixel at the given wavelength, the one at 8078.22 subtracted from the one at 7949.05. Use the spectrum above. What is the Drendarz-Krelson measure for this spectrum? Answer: 1.9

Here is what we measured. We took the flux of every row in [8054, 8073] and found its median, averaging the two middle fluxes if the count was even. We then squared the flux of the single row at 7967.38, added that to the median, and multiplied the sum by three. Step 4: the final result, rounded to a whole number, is 802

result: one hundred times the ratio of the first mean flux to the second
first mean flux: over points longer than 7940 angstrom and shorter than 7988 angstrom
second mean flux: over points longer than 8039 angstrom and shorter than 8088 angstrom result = 97.6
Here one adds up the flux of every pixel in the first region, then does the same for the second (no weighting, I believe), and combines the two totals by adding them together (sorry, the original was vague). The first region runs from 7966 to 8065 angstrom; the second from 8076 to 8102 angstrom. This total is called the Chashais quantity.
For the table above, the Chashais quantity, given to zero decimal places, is 552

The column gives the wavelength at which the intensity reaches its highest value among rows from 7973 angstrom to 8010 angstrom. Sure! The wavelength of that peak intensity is 8000.47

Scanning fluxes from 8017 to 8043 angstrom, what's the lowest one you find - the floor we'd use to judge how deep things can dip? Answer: 15.52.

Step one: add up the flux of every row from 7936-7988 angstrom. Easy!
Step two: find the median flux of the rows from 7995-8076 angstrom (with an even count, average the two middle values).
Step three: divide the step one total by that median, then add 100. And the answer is 113.7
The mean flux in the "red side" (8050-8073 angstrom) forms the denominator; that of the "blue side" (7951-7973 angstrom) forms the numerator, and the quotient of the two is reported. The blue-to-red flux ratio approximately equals 0.988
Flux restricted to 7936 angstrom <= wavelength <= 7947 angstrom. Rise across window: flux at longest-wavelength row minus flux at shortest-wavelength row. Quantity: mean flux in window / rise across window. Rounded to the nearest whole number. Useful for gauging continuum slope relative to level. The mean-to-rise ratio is -18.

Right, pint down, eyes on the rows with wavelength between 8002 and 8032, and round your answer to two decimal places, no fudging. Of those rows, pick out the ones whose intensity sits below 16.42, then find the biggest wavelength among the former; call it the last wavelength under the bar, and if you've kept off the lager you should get 8022.61 angstrom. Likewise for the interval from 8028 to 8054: 8052.22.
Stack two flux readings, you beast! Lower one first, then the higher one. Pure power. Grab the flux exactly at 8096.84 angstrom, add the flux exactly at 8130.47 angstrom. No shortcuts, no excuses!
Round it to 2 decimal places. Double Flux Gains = 32.92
